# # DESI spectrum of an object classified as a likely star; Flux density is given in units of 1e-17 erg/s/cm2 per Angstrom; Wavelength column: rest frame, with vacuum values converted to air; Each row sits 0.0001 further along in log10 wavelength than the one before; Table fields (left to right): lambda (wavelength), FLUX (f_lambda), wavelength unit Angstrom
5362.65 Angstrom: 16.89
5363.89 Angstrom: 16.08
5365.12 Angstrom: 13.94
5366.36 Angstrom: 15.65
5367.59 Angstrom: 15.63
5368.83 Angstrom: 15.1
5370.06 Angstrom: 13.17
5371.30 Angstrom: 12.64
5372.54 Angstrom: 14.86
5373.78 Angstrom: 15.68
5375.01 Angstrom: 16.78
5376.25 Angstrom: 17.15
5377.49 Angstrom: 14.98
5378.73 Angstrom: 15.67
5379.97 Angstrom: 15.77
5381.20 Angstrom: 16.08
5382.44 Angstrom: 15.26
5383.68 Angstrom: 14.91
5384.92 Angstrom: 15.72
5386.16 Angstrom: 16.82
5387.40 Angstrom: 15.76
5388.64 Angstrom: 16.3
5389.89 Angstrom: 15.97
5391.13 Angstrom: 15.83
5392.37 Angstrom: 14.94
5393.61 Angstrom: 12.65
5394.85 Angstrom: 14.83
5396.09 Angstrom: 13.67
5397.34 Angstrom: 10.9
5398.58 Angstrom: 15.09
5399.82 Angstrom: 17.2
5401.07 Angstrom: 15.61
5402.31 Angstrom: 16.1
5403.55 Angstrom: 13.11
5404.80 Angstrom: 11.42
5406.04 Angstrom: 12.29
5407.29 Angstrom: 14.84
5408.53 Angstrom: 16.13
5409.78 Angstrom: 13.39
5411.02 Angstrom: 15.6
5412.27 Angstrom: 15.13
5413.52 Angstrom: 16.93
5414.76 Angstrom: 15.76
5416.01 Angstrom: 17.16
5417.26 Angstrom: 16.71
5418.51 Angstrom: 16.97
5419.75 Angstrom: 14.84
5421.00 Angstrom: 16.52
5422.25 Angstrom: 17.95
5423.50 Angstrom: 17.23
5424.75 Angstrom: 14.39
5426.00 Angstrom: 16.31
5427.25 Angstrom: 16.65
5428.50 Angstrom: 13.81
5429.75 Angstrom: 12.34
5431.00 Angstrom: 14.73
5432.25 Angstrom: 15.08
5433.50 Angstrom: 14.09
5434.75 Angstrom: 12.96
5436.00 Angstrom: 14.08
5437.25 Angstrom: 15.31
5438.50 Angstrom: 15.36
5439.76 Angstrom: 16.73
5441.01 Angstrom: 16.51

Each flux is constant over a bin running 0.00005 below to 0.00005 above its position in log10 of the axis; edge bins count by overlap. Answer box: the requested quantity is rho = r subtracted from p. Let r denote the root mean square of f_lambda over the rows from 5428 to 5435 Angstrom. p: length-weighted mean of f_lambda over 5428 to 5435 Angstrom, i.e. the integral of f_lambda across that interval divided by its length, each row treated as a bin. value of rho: 0.02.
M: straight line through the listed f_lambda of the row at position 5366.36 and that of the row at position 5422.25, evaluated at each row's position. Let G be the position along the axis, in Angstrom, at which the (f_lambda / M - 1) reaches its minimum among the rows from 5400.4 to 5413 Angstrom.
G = 5404.80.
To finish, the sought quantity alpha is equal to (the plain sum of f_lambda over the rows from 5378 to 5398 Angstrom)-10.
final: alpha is 231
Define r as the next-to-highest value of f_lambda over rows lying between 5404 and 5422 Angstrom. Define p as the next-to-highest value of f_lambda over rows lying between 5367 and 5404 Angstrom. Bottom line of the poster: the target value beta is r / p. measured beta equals 0.99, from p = 17.15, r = 16.97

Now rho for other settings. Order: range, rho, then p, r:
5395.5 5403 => -0.15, 14.8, 14.9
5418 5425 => 0.05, 16.4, 16.4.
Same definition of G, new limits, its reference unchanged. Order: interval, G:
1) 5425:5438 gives 5429.75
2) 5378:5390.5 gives 5383.68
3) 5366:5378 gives 5371.30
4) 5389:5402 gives 5397.34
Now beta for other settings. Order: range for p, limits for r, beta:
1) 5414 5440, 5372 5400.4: 1.00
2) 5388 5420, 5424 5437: 0.95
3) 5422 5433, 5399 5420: 1.00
